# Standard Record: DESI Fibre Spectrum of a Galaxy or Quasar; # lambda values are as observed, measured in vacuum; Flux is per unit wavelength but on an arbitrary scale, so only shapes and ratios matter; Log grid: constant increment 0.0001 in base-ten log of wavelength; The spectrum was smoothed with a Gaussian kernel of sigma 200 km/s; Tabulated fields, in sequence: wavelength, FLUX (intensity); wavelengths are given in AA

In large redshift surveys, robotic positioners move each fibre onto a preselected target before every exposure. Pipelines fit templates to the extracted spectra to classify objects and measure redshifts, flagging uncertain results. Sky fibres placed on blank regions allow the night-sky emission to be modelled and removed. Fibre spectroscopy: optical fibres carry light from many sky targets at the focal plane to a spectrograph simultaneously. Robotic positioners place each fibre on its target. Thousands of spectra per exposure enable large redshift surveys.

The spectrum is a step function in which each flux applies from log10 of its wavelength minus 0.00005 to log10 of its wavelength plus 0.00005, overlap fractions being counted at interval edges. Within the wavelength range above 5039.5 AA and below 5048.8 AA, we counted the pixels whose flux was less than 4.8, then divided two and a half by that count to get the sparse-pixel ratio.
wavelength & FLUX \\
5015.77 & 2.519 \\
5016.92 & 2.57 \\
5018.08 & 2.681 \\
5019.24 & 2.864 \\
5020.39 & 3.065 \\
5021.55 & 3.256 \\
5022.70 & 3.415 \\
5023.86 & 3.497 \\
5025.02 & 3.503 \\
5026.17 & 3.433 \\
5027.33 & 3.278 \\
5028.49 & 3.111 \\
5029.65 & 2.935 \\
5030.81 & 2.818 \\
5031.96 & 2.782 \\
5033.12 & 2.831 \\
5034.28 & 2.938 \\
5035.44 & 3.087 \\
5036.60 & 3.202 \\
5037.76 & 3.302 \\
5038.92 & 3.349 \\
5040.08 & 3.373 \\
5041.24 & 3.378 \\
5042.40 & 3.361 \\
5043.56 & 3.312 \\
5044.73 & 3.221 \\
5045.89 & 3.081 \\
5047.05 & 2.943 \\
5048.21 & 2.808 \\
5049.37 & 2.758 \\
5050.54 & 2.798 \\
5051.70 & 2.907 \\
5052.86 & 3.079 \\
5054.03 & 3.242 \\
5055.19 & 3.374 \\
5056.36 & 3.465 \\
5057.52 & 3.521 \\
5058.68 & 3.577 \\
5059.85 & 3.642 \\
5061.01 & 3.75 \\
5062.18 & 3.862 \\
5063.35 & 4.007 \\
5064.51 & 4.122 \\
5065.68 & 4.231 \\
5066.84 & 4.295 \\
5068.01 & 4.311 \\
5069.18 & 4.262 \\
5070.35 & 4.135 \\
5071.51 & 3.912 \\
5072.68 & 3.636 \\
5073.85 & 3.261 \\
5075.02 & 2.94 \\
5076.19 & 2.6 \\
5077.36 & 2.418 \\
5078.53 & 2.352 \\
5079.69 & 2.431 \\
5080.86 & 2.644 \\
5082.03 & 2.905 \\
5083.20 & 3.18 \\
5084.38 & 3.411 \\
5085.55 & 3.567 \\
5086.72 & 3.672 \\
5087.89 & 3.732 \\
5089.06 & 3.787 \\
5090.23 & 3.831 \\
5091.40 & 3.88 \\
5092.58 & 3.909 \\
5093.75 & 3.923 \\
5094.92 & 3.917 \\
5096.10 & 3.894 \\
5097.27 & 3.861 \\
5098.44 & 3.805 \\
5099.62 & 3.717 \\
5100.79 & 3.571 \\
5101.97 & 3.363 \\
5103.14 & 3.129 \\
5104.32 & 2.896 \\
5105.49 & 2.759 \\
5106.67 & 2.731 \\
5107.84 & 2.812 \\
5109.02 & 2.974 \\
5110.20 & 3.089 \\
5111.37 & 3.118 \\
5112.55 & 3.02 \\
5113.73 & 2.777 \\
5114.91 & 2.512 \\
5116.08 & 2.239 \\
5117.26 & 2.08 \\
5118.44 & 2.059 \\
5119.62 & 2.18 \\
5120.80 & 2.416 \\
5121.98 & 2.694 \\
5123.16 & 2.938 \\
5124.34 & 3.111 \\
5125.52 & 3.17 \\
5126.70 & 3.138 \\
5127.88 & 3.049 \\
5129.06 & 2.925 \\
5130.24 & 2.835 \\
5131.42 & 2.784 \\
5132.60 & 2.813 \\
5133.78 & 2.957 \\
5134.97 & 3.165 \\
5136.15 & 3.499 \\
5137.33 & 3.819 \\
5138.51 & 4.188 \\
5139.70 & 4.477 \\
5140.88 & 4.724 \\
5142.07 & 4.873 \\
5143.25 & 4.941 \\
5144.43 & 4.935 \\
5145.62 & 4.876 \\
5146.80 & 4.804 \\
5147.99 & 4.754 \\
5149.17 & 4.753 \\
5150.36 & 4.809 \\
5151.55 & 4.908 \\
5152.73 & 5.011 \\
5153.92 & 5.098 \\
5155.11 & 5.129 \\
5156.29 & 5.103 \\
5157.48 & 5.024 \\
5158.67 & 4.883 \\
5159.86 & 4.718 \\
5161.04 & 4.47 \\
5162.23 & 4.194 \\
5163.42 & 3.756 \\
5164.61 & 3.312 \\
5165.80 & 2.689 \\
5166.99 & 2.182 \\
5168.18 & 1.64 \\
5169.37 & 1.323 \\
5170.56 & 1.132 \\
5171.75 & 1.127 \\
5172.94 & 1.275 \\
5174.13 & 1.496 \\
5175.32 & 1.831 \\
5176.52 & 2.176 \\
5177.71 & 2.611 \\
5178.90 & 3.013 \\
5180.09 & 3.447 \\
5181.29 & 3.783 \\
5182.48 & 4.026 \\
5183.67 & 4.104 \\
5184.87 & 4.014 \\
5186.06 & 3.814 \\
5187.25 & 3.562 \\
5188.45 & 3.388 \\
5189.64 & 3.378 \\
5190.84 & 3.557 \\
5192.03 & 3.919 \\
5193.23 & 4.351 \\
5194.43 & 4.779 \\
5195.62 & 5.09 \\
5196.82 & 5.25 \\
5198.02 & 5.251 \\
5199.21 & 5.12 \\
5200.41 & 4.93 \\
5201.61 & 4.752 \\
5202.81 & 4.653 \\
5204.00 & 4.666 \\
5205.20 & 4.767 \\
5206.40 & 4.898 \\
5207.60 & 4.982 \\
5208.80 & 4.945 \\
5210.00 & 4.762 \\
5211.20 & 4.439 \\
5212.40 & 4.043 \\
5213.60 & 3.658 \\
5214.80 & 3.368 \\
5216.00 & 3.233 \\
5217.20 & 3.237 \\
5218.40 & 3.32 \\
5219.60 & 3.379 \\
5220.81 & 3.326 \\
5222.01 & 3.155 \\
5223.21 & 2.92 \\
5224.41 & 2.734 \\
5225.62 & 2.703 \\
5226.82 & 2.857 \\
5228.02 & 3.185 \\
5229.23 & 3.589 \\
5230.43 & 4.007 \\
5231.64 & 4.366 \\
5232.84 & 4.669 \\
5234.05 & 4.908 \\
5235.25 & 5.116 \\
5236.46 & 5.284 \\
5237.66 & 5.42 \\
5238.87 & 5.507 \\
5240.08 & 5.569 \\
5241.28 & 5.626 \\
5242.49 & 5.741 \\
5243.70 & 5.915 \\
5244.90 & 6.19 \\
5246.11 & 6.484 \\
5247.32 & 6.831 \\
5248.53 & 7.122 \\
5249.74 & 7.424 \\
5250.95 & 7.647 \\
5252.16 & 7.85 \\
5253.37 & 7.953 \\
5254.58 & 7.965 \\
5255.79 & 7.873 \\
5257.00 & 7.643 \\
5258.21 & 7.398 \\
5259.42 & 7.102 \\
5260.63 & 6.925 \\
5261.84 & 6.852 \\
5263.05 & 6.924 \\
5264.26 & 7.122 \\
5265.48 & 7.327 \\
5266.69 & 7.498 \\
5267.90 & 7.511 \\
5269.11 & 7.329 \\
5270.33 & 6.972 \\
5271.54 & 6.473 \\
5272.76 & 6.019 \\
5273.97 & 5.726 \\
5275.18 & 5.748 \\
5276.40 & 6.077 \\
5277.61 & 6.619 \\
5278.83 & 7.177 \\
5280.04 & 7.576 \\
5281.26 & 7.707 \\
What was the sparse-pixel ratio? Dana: 0.31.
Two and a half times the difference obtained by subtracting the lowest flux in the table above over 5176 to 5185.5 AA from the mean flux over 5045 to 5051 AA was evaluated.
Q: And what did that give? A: 1.8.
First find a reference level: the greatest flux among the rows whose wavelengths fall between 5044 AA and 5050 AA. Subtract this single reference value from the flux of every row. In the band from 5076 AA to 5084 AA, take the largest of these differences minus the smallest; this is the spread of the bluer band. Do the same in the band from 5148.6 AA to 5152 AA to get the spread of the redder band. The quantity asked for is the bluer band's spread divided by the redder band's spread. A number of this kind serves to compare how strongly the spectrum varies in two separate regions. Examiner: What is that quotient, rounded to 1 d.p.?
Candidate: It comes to 5.3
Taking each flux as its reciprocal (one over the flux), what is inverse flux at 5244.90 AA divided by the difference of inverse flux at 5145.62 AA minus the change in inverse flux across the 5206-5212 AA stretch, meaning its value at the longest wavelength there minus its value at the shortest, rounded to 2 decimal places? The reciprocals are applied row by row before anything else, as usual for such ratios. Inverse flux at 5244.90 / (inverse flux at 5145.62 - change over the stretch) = 0.88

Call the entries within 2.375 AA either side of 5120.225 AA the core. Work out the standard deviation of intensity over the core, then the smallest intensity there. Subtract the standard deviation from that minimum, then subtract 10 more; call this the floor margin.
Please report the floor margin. -8.2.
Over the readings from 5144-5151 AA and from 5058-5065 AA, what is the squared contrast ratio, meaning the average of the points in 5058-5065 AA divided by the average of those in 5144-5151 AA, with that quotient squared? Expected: 0.63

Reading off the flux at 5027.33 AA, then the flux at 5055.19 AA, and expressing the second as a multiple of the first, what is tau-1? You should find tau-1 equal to 1.03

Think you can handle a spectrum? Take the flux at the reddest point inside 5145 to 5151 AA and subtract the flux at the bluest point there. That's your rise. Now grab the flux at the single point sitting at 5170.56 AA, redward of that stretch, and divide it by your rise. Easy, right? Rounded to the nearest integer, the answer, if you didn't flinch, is -17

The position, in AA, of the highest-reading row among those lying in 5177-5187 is 5183.67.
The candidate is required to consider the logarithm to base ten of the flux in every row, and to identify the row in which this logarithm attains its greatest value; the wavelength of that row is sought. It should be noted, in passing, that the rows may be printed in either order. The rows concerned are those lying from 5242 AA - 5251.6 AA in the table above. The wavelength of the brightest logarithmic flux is 5250.95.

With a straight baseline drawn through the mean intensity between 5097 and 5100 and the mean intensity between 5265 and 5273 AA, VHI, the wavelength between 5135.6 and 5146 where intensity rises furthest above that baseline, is 5143.25 AA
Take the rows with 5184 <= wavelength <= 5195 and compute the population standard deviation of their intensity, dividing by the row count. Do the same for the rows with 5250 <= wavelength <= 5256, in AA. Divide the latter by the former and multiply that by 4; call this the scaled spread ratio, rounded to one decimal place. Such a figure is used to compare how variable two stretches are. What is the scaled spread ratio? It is 1.0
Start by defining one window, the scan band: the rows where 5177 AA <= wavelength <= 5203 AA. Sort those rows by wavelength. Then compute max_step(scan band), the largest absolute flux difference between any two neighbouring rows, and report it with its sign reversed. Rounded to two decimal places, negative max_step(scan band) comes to -0.43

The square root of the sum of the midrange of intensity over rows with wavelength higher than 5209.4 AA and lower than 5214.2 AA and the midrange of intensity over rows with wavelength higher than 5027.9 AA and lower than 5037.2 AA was 2.68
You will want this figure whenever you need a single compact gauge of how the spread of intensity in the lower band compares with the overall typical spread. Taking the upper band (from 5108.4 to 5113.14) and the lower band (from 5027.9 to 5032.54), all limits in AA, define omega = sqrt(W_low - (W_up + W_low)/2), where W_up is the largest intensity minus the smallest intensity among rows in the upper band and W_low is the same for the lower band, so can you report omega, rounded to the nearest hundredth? 0.30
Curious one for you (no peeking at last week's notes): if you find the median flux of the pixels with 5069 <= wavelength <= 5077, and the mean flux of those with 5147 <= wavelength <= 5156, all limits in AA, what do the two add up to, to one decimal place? 8.6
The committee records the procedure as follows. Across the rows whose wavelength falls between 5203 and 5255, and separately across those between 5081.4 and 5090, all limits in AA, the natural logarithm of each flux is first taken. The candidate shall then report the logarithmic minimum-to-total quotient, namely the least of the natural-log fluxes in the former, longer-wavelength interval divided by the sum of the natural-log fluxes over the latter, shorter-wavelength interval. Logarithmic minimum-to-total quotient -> 0.11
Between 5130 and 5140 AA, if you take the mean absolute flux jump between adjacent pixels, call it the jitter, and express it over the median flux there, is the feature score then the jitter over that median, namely 0.069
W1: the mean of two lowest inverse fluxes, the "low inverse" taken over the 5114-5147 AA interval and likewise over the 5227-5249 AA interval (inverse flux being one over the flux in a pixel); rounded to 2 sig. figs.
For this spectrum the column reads 0.17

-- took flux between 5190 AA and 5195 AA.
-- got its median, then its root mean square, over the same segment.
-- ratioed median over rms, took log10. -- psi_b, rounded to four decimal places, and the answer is -0.0044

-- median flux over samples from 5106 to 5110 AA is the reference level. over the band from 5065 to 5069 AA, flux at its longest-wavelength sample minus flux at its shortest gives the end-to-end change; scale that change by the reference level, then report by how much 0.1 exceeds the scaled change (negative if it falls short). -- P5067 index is 0.07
